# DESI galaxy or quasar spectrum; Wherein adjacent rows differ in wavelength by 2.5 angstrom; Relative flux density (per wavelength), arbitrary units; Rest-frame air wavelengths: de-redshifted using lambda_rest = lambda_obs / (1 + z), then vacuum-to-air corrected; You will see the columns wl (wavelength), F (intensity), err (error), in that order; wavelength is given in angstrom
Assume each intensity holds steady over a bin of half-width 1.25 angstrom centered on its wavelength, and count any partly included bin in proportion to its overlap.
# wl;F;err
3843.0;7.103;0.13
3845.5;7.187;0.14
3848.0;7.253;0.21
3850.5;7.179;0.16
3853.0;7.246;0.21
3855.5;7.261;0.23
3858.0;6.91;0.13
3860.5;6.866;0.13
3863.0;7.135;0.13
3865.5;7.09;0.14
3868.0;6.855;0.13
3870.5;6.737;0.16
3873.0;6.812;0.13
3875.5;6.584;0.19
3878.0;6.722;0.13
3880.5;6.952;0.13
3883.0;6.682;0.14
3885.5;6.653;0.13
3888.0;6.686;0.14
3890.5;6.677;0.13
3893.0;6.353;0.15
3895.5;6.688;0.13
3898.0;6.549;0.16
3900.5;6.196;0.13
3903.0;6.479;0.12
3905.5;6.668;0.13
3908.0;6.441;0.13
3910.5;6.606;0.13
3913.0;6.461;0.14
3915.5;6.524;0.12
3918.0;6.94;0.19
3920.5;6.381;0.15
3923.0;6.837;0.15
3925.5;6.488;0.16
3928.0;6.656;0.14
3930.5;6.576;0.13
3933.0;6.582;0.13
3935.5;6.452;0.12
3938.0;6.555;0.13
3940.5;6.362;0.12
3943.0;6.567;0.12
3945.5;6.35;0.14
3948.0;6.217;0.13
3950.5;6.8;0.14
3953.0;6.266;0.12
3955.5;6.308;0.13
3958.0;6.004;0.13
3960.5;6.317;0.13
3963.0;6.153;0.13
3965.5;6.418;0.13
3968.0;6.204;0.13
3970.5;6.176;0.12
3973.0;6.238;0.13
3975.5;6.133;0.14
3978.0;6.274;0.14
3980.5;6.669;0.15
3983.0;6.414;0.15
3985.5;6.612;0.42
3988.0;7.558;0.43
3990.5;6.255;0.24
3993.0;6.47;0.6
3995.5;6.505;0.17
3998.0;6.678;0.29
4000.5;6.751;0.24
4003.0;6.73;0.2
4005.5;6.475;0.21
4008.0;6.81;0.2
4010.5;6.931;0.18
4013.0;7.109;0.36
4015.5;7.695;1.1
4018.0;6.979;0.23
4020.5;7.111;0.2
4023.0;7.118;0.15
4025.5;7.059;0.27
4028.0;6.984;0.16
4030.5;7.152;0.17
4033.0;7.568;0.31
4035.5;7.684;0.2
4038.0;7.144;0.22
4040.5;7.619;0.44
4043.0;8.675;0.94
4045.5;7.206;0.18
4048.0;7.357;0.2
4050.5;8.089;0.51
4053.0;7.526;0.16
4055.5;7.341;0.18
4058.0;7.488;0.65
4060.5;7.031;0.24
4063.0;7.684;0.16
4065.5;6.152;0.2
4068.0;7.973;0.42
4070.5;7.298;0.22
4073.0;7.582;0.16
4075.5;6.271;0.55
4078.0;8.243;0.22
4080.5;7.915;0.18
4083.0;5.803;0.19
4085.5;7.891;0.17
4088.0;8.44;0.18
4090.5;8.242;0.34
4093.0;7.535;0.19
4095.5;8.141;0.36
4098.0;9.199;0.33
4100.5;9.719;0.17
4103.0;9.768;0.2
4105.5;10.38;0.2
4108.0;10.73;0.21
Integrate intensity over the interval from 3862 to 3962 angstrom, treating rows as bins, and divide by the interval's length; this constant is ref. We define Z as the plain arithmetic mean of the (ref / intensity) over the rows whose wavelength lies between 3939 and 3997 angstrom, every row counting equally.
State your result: 1.03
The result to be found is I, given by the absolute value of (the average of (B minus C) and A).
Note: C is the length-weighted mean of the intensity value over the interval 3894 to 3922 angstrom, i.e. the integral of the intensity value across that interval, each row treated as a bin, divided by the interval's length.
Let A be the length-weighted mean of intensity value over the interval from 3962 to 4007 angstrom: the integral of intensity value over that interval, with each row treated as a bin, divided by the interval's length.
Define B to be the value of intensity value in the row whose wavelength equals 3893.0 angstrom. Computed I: 3.2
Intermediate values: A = 6.49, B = 6.353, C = 6.54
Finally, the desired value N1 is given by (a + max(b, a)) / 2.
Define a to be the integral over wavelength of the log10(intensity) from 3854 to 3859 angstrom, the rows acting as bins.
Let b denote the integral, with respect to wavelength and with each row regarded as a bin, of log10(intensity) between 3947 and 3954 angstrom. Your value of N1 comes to 5.0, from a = 4.3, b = 5.7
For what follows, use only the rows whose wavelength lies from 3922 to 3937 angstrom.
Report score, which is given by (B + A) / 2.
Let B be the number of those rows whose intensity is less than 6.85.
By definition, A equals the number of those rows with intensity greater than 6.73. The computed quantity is 3.5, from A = 1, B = 6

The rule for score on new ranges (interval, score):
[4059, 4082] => 4.5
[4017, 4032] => 3.0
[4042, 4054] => 2.5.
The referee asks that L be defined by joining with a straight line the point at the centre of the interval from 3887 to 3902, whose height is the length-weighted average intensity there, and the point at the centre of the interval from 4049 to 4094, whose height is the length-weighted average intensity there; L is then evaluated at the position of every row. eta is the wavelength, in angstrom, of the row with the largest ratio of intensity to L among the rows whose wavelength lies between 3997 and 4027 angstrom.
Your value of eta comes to 4015.5 angstrom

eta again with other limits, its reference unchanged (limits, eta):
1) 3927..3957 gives 3950.5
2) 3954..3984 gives 3980.5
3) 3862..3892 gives 3863.0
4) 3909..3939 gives 3918.0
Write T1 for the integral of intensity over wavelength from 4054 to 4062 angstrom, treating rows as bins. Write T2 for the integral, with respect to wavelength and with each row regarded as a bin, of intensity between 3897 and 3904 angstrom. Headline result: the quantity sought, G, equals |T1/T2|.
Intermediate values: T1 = 58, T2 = 44.8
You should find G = 1.3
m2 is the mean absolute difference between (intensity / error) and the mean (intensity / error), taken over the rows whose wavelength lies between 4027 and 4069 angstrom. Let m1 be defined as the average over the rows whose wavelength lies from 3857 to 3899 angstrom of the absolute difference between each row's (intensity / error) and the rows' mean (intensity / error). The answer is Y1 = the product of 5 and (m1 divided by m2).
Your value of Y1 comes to 2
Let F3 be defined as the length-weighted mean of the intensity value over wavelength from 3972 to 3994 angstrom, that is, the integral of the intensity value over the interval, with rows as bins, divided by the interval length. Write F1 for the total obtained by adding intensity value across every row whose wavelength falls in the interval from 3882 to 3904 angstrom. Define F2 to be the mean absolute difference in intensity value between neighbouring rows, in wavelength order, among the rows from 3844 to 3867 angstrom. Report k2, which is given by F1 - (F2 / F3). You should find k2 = 59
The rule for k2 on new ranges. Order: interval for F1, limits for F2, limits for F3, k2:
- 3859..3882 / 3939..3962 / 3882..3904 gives 62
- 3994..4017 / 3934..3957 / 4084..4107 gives 62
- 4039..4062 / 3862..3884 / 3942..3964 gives 68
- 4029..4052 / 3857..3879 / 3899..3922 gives 68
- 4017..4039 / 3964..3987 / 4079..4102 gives 65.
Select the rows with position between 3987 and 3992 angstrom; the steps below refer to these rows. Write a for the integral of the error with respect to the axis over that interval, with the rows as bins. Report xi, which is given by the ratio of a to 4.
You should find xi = 0.43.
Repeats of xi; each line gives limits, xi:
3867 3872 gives 0.18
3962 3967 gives 0.16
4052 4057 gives 0.24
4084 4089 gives 0.22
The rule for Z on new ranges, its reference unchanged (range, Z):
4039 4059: 0.86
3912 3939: 1.00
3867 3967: 1.01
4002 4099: 0.89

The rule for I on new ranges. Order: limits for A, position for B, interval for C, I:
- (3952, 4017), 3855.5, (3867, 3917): 3.6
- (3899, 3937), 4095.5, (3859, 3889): 3.9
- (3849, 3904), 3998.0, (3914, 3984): 3.5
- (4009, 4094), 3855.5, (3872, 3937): 4.0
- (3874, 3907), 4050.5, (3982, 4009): 4.0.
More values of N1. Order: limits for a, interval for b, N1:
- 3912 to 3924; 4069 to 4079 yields 9.9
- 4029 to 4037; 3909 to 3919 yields 7.6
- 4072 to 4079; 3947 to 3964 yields 9.8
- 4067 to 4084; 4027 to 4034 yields 14.6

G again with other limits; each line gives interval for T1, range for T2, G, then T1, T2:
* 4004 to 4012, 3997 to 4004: 1.1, 54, 47.0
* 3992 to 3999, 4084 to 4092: 0.7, 46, 64.8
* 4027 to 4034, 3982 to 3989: 1.1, 51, 48.0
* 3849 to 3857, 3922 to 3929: 1.2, 58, 46.6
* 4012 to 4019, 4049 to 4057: 0.8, 51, 61.1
